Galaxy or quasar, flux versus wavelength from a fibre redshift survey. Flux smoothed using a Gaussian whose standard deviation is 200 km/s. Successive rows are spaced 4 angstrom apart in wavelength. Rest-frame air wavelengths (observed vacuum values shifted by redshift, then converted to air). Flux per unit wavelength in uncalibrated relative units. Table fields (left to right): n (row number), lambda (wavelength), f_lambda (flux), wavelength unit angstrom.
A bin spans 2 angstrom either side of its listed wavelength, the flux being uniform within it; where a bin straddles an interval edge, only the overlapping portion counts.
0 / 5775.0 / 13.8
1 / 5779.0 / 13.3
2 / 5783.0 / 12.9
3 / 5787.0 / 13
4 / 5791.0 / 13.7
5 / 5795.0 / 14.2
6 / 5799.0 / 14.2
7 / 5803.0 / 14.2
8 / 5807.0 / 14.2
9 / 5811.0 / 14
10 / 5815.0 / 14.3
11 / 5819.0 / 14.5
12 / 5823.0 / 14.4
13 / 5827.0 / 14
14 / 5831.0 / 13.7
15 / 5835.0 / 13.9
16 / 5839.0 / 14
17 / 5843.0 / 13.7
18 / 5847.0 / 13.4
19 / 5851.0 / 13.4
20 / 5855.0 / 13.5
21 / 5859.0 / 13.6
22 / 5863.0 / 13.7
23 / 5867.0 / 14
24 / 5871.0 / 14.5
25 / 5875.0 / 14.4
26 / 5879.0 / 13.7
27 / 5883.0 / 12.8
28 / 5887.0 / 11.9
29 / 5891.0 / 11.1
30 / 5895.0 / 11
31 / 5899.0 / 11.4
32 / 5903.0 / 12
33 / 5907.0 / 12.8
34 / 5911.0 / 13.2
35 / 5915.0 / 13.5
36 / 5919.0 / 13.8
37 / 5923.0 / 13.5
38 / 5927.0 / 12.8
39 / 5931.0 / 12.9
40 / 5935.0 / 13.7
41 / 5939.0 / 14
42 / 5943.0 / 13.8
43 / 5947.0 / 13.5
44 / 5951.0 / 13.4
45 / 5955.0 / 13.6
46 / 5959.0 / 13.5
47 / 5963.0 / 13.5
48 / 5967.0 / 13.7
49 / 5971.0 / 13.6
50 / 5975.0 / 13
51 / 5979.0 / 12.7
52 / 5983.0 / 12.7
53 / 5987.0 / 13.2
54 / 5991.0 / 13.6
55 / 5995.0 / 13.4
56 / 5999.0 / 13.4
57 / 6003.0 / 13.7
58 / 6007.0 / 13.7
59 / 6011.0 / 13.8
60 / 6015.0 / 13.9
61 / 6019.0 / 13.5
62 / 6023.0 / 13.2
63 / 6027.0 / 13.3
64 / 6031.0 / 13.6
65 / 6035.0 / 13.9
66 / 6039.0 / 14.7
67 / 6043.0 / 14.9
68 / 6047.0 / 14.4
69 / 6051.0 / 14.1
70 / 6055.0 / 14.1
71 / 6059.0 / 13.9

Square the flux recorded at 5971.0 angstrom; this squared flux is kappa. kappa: 185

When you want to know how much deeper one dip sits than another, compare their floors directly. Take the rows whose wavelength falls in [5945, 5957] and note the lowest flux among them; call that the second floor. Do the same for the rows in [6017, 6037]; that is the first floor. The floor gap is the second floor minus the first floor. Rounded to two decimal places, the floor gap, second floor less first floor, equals 0.20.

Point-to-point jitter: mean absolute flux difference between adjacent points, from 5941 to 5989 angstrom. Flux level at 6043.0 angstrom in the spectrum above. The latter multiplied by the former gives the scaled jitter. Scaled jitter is 3.3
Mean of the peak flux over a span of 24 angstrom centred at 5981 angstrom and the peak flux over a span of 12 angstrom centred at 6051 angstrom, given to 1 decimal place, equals 14.0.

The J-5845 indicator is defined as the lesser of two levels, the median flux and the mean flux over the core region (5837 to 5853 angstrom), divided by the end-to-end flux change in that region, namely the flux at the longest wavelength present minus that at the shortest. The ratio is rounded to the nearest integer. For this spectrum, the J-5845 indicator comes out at -23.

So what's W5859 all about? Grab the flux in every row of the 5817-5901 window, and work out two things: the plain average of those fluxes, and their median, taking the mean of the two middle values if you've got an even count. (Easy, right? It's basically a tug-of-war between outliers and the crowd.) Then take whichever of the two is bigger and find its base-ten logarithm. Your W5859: 1.14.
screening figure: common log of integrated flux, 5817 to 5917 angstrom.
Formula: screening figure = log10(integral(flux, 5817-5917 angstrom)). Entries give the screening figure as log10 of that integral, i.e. 3.1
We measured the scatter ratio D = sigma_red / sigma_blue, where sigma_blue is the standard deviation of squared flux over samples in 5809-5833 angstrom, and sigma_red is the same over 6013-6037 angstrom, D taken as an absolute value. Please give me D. 0.94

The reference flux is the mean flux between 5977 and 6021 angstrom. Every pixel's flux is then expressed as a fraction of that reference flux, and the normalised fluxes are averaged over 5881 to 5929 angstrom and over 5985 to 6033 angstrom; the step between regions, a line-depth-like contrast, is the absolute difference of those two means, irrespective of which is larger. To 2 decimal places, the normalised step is 0.08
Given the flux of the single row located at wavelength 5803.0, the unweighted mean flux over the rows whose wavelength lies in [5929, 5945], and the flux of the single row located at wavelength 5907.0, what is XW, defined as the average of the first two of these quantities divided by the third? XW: 1.09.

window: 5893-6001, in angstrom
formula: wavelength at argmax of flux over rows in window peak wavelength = 5939.0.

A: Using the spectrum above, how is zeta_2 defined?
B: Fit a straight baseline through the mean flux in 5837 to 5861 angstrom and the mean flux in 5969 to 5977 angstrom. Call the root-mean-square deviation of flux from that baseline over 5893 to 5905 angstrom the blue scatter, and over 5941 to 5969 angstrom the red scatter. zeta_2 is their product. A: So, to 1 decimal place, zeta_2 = 0.5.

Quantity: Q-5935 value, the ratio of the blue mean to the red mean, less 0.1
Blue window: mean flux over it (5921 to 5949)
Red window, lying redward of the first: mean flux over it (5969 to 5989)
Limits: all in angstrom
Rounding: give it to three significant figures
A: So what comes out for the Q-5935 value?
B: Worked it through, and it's 0.932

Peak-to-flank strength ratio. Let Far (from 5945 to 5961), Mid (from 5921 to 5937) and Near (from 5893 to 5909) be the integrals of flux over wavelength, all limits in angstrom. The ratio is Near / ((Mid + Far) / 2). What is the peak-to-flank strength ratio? 0.88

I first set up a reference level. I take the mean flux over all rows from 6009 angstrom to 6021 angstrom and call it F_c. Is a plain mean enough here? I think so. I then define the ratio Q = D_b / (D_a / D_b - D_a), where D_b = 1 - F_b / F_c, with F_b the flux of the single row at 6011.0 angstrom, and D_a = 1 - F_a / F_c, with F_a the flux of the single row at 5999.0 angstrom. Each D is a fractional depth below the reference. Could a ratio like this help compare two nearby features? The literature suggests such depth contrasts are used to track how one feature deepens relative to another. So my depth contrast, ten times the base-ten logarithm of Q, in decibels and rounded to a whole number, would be -30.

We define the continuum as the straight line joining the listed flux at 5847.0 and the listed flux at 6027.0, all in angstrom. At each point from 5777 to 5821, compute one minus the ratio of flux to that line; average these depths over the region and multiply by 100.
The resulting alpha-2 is -3.3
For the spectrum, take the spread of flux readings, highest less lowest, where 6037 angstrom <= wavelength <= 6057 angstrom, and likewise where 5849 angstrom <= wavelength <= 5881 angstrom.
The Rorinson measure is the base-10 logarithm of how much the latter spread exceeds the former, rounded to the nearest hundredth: -0.52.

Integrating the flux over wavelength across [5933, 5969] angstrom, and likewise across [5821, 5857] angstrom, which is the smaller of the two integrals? 491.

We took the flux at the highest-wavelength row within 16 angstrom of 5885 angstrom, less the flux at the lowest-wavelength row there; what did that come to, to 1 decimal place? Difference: -3.1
